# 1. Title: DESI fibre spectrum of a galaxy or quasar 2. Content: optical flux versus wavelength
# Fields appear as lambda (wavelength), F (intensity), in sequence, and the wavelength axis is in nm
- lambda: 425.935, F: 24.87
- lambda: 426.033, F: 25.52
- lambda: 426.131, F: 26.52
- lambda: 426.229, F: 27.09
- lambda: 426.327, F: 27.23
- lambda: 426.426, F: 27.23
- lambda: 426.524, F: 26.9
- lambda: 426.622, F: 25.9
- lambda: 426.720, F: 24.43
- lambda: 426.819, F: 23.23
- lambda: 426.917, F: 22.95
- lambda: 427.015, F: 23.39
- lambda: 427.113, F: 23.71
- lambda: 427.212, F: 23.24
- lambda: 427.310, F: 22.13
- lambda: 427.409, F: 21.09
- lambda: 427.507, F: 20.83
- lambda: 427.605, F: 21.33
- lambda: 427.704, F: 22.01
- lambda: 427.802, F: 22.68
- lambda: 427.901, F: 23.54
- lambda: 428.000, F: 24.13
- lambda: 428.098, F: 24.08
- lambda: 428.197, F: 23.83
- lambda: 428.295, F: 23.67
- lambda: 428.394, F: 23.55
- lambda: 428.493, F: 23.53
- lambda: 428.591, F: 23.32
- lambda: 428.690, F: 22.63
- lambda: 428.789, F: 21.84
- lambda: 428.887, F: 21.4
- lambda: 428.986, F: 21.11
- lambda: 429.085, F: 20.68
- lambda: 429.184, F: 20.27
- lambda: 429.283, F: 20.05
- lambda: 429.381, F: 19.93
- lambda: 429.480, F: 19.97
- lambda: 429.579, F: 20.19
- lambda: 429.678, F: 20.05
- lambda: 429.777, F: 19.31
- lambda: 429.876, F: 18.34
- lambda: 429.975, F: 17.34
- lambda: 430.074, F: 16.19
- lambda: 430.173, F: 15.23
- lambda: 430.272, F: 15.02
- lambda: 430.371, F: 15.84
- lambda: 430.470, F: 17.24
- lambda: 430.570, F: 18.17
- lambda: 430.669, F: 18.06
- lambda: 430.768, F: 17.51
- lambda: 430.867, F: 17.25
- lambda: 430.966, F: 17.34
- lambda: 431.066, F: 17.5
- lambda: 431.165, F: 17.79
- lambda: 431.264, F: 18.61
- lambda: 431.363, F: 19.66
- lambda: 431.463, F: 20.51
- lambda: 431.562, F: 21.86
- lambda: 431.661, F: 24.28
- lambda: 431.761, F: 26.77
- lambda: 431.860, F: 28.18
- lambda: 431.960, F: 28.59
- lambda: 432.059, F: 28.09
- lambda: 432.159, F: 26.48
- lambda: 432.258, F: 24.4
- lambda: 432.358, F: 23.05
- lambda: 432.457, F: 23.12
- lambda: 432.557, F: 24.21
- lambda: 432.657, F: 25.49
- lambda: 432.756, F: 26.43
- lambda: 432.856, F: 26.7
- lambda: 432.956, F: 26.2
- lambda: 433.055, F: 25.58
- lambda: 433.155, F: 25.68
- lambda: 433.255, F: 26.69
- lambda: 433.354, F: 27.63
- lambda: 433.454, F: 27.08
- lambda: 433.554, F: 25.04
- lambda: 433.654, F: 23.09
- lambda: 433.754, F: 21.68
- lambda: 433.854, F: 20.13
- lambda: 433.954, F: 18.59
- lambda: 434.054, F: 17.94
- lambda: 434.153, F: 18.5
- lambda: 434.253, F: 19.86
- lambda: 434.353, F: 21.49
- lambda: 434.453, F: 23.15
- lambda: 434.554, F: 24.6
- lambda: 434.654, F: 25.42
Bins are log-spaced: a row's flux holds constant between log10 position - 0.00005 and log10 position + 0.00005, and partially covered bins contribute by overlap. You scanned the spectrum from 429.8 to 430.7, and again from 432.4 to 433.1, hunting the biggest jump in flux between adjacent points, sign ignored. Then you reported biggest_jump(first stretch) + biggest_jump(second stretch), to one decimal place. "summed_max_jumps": 2.7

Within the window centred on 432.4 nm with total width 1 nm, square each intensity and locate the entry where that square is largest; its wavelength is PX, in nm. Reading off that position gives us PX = 431.960 nm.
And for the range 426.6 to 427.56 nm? 426.622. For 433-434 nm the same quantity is 433.354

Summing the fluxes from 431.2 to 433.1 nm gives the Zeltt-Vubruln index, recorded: 468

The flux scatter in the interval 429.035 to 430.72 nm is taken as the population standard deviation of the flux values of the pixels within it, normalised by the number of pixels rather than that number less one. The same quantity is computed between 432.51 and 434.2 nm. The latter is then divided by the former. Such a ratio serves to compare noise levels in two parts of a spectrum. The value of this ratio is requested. 1.72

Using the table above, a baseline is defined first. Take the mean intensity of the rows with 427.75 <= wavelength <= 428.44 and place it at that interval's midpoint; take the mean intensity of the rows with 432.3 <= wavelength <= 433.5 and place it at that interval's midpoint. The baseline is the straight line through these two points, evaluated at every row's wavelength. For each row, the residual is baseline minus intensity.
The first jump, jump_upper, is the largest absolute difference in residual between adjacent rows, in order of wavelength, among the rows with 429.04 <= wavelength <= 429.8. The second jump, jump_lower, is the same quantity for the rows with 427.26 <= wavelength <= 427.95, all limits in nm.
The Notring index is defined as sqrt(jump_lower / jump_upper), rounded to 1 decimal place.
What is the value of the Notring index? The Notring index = 1.2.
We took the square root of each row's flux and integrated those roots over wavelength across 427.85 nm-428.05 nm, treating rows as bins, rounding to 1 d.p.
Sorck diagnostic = 1.0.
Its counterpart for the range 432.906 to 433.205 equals 1.5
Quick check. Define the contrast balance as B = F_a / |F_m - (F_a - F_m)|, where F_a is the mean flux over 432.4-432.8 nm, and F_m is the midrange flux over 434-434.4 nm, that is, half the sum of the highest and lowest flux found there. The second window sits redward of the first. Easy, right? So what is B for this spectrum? 1.7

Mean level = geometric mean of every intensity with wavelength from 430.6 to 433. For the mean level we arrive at 22.5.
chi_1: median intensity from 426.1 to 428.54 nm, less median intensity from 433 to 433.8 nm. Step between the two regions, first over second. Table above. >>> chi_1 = -2.1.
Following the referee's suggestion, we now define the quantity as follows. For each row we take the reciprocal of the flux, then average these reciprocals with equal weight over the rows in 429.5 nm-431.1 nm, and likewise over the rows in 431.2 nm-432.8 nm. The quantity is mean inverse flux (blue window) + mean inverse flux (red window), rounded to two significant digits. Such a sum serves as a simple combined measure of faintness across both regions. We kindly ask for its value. 0.099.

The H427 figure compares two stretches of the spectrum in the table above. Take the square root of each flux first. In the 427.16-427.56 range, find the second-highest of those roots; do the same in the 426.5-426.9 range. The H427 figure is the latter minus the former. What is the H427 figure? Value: 0.4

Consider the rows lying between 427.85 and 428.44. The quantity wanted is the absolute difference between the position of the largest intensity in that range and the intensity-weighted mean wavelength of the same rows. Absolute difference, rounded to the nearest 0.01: 0.15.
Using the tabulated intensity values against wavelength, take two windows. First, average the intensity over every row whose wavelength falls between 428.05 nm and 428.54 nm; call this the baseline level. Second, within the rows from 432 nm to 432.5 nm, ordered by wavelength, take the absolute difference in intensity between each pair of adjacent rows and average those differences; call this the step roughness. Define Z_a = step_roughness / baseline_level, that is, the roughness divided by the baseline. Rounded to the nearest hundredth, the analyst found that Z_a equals 0.05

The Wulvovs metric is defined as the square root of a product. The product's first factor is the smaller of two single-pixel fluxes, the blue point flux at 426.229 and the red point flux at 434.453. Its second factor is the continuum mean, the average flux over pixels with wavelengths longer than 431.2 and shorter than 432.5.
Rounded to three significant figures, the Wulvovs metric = 23.6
